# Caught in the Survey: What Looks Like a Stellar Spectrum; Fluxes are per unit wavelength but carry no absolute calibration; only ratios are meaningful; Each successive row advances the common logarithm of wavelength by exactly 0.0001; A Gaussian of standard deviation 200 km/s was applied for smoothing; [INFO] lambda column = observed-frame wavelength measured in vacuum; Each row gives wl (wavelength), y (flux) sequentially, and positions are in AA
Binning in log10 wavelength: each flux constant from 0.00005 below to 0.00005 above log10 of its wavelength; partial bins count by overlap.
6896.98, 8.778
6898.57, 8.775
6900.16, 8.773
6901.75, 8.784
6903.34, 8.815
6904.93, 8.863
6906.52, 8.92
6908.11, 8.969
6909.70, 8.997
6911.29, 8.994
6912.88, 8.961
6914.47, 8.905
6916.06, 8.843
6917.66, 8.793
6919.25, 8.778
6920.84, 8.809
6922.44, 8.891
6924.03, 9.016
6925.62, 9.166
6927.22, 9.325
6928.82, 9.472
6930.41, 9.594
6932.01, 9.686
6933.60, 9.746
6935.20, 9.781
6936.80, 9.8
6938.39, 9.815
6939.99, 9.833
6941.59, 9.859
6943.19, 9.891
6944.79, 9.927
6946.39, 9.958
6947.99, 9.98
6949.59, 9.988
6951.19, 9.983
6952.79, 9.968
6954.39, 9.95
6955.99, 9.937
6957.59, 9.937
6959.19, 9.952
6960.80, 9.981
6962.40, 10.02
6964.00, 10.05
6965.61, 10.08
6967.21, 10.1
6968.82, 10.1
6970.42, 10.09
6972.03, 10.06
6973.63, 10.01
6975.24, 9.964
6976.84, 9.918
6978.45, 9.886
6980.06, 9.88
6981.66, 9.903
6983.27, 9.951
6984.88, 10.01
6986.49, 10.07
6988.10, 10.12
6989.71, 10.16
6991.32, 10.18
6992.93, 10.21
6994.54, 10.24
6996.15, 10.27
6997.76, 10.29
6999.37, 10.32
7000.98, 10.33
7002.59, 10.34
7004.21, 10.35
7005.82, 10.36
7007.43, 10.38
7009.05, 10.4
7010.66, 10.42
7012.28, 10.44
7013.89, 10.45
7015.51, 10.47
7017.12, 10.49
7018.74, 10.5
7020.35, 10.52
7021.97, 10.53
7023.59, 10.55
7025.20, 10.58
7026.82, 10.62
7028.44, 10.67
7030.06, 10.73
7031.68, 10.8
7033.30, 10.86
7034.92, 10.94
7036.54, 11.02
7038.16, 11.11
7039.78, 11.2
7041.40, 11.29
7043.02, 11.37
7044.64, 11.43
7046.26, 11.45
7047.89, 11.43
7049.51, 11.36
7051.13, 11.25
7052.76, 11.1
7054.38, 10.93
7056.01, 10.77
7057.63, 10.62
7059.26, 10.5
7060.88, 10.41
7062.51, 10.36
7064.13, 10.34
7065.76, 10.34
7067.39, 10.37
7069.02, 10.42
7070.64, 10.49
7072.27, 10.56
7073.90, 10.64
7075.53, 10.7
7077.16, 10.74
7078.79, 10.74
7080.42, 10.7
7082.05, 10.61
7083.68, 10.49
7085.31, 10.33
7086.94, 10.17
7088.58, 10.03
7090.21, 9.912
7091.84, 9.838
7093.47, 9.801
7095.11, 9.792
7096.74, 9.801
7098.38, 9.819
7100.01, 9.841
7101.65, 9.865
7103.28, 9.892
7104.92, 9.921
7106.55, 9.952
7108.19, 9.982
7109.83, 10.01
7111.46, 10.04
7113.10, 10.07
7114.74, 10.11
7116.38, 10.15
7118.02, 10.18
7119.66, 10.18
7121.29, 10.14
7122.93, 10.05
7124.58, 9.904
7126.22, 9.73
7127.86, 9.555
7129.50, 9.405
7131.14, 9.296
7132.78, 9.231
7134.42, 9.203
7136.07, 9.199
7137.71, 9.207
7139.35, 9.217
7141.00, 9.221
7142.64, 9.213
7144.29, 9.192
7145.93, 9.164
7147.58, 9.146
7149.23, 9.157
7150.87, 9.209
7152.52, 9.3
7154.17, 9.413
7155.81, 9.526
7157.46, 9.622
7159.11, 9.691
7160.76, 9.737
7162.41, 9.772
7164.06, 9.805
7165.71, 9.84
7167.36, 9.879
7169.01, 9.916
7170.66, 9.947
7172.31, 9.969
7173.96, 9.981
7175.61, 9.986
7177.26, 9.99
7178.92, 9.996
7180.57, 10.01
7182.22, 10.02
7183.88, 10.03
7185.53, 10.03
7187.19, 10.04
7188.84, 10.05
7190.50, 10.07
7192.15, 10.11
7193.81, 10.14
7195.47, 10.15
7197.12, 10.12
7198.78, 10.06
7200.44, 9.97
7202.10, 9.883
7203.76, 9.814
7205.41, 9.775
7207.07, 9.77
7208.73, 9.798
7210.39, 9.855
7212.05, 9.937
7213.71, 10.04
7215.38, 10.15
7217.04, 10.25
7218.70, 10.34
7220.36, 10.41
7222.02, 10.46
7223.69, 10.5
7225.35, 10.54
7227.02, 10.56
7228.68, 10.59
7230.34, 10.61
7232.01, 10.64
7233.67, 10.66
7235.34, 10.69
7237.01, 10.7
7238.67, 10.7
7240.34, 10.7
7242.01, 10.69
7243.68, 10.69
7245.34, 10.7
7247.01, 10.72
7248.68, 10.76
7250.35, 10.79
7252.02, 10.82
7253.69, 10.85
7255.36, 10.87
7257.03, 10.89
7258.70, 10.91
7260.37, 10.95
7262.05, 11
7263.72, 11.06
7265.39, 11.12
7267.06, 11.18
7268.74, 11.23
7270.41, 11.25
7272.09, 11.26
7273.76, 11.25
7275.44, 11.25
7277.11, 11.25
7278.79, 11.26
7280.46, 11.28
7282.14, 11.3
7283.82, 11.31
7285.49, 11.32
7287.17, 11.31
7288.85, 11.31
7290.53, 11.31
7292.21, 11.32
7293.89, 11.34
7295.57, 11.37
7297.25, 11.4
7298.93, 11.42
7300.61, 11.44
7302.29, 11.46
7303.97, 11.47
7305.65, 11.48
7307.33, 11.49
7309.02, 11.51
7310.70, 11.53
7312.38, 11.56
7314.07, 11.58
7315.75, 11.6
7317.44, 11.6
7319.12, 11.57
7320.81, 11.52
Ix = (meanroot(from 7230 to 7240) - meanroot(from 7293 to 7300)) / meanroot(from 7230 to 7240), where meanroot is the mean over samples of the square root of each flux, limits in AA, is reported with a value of -0.033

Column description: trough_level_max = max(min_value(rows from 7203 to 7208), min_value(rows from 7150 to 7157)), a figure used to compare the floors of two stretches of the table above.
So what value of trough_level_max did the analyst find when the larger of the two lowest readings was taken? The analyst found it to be 9.8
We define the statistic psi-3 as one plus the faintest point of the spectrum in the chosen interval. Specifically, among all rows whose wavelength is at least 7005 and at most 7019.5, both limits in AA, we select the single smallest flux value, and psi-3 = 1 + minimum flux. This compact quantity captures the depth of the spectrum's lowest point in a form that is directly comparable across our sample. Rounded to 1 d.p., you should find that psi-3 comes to 11.4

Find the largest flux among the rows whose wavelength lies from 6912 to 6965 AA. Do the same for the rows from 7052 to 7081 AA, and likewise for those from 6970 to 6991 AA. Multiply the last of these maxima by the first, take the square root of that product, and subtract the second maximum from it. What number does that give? -1.0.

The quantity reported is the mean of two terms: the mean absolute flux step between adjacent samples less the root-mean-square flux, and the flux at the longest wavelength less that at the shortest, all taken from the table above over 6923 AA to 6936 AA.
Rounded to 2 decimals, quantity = -4.30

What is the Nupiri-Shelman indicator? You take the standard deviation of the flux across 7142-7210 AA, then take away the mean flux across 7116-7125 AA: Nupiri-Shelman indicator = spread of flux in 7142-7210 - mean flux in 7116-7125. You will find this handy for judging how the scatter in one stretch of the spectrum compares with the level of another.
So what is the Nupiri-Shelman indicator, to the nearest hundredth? -9.79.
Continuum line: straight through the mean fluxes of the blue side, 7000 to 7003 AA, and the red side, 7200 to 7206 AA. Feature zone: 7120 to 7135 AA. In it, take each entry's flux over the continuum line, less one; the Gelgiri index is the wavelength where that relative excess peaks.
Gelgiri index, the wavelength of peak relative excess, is 7121.29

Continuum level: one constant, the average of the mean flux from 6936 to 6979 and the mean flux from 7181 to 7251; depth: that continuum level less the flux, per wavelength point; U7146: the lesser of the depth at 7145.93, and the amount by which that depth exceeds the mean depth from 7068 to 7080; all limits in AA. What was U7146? 1.0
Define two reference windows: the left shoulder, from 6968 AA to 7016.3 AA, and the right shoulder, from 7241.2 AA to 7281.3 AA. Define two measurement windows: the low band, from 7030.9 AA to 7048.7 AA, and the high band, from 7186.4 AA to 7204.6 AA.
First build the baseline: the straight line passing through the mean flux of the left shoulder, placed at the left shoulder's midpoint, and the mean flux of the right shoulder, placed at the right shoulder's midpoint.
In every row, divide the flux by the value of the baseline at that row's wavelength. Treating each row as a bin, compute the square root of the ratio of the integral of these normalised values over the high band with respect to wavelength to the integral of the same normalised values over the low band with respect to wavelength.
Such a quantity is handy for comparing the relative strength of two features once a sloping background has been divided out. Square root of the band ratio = 0.937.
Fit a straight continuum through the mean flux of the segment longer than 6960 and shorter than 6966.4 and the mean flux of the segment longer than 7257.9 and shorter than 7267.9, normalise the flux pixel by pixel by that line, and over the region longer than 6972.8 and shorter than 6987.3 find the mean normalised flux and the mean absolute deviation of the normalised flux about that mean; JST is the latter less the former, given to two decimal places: -0.98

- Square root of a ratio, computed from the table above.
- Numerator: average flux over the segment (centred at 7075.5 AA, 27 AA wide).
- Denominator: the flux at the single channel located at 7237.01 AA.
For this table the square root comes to 0.99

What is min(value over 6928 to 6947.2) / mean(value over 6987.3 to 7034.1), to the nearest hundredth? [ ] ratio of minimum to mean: 0.91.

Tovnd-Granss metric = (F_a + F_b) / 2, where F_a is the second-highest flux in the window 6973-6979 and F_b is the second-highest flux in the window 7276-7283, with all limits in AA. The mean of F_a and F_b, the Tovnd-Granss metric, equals 10.6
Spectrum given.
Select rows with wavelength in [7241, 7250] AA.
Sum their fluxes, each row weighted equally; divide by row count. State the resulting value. 10.7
